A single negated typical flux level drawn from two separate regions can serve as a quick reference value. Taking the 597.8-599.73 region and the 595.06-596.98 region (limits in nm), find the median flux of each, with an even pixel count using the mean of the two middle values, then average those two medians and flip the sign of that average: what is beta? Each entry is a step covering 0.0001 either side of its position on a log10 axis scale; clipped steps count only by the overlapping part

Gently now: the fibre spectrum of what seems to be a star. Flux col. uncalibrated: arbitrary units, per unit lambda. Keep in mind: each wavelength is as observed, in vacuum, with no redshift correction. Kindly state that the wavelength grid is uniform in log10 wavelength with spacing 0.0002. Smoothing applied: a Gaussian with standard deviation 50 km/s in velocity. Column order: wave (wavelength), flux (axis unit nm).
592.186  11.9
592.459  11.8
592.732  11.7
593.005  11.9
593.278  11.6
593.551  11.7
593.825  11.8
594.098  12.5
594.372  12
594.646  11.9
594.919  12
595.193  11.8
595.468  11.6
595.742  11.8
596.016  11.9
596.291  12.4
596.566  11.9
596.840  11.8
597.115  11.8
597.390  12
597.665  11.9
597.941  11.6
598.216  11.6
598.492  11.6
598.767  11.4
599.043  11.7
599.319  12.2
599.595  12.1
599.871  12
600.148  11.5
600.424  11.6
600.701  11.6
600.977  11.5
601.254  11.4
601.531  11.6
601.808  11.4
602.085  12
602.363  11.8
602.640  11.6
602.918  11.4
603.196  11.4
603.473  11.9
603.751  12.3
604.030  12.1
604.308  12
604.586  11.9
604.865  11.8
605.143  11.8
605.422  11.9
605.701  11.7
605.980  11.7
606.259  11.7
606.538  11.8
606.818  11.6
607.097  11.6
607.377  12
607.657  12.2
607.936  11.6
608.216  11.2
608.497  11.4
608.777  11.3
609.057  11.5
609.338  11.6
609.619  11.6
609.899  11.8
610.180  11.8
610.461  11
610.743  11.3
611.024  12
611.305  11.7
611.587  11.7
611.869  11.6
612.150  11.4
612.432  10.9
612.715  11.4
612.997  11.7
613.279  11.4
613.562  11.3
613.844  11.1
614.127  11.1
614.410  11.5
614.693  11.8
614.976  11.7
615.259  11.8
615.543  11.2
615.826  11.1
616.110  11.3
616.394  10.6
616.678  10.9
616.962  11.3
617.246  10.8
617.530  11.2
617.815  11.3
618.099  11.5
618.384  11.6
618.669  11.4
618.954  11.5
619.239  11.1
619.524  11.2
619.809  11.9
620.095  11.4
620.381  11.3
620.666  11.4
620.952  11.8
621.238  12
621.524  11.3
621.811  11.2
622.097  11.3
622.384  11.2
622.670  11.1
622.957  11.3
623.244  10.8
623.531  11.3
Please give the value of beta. -11.7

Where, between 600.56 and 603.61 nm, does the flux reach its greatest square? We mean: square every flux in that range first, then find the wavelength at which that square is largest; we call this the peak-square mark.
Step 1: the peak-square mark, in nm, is 602.085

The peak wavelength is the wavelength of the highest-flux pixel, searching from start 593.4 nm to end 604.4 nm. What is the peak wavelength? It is 594.098 nm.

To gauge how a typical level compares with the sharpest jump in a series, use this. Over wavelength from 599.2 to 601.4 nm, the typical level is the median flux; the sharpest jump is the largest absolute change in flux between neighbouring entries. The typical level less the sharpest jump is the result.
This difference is 11.1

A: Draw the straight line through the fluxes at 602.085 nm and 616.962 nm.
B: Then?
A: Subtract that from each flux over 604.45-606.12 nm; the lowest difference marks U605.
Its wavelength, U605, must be 605.701 nm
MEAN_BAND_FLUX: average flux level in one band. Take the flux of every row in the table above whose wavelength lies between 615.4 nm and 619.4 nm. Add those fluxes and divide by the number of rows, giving 11.2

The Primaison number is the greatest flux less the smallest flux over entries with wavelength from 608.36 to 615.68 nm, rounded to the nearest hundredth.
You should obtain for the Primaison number 1.10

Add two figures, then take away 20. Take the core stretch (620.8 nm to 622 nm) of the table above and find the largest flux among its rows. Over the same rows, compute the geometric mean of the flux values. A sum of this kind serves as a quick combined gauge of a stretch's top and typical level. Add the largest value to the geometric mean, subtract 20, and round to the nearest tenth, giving 3.6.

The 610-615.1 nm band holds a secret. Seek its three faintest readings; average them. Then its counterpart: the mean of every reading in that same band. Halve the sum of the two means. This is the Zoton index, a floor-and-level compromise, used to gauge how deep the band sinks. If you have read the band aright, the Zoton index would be 11.2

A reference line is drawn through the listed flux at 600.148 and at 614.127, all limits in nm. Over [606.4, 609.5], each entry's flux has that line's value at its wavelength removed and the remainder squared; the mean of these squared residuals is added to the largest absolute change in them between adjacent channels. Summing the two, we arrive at 0.92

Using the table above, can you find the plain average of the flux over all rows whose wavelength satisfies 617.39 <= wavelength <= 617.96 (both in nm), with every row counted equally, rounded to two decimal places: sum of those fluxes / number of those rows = 11.25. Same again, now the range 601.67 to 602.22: 11.70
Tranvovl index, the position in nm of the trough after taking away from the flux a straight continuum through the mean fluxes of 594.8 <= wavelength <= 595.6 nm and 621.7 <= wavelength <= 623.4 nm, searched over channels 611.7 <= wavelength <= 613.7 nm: 612.432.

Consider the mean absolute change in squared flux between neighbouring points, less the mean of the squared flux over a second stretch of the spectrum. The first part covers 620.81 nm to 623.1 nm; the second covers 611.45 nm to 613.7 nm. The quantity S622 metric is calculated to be -126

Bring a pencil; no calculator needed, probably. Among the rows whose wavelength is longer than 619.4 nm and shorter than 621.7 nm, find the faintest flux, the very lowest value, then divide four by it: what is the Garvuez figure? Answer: 0.357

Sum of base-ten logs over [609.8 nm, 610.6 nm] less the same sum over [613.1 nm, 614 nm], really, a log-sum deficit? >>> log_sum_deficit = 0.03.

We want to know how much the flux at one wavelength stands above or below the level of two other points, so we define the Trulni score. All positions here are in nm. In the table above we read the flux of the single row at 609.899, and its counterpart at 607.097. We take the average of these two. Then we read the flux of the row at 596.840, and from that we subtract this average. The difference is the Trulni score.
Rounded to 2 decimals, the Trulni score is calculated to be 0.10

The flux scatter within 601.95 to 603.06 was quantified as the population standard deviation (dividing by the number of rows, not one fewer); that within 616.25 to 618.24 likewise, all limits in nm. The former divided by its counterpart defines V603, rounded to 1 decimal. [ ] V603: 0.7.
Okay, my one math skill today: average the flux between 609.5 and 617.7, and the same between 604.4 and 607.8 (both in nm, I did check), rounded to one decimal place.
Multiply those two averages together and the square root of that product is 11.6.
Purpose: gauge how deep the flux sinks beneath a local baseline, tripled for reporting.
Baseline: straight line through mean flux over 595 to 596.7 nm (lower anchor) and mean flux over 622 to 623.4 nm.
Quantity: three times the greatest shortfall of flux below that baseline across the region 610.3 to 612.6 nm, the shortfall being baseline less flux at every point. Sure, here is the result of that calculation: 1.6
